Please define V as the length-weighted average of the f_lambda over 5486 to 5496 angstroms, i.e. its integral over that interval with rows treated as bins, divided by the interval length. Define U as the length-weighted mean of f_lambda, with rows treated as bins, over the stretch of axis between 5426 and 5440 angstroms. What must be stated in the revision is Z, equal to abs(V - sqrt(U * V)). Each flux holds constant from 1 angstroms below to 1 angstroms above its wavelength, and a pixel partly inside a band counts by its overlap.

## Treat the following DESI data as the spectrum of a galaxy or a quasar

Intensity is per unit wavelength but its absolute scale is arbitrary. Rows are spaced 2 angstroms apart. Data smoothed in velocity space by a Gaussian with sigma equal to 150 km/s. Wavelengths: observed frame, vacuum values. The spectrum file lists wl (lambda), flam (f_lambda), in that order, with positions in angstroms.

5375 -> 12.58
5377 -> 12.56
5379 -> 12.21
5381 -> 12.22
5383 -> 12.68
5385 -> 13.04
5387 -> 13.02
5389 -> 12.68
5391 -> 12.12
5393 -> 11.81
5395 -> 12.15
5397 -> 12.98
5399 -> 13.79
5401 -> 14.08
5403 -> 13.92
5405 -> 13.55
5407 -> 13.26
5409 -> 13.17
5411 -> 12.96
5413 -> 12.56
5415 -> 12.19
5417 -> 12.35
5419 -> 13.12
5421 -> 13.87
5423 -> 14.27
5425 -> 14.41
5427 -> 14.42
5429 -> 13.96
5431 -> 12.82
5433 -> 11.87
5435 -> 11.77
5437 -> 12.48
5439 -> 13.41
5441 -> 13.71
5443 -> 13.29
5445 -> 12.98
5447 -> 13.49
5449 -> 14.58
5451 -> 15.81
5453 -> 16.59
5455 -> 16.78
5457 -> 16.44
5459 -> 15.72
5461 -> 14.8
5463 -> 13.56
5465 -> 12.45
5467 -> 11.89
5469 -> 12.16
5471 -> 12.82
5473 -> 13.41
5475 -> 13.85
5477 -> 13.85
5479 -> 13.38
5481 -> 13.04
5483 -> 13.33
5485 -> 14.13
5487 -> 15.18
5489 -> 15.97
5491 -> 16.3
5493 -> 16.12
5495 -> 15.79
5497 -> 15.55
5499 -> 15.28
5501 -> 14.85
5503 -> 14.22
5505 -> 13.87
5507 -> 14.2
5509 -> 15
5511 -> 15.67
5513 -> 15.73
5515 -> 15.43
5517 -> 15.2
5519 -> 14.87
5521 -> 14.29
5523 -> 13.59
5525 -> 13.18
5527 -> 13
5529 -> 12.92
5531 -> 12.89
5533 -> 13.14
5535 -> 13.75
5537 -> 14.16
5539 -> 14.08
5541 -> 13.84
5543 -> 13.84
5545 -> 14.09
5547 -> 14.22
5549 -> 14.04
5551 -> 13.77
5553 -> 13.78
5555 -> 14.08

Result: 1.53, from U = 13.0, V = 15.9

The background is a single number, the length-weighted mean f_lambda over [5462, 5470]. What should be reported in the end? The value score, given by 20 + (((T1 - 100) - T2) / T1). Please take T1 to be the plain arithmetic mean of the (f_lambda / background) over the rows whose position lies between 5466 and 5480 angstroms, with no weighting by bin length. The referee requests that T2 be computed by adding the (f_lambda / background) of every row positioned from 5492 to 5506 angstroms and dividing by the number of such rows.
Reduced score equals -76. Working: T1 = 1.04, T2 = 1.21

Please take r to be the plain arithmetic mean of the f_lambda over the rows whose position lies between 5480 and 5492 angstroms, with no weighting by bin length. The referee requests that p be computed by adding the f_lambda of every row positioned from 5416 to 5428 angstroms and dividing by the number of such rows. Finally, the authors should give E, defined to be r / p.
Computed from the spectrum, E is 1.07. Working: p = 13.7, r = 14.7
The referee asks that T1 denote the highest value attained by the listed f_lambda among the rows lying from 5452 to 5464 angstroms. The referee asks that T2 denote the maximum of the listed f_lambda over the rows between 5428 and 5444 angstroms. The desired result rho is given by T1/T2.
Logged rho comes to 1.20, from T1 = 16.78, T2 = 13.96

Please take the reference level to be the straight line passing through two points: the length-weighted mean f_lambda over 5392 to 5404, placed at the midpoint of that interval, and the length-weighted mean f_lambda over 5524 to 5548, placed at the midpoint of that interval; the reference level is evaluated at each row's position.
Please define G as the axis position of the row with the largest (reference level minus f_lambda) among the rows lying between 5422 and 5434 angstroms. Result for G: 5433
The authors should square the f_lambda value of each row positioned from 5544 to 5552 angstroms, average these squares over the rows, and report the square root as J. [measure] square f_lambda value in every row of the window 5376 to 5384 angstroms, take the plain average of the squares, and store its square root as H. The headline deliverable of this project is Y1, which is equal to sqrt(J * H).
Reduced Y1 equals 13.2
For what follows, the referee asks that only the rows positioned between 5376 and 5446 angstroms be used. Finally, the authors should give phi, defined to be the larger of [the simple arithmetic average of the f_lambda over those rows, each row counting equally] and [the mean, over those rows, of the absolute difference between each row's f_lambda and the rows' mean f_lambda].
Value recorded 13.0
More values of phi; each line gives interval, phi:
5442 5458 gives 15.0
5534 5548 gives 14.0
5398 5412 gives 13.5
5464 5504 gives 14.2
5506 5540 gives 14.2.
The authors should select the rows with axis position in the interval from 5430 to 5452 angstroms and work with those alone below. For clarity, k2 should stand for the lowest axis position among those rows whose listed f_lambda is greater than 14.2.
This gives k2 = 5449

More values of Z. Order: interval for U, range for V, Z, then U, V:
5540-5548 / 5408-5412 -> 0.46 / 14.0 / 13.1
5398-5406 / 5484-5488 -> 0.42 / 13.8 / 14.7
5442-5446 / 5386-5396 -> 0.38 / 13.1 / 12.4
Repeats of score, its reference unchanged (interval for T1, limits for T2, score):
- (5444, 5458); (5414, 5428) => -62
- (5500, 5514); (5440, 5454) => -65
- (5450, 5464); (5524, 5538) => -60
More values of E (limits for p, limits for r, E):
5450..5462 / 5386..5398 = 0.78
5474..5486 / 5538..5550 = 1.03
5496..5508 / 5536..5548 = 0.96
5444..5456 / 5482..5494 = 1.01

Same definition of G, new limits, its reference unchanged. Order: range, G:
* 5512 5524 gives 5523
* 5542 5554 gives 5551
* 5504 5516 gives 5505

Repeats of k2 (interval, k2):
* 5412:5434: 5423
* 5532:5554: 5547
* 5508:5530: 5509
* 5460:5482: 5461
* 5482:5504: 5487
